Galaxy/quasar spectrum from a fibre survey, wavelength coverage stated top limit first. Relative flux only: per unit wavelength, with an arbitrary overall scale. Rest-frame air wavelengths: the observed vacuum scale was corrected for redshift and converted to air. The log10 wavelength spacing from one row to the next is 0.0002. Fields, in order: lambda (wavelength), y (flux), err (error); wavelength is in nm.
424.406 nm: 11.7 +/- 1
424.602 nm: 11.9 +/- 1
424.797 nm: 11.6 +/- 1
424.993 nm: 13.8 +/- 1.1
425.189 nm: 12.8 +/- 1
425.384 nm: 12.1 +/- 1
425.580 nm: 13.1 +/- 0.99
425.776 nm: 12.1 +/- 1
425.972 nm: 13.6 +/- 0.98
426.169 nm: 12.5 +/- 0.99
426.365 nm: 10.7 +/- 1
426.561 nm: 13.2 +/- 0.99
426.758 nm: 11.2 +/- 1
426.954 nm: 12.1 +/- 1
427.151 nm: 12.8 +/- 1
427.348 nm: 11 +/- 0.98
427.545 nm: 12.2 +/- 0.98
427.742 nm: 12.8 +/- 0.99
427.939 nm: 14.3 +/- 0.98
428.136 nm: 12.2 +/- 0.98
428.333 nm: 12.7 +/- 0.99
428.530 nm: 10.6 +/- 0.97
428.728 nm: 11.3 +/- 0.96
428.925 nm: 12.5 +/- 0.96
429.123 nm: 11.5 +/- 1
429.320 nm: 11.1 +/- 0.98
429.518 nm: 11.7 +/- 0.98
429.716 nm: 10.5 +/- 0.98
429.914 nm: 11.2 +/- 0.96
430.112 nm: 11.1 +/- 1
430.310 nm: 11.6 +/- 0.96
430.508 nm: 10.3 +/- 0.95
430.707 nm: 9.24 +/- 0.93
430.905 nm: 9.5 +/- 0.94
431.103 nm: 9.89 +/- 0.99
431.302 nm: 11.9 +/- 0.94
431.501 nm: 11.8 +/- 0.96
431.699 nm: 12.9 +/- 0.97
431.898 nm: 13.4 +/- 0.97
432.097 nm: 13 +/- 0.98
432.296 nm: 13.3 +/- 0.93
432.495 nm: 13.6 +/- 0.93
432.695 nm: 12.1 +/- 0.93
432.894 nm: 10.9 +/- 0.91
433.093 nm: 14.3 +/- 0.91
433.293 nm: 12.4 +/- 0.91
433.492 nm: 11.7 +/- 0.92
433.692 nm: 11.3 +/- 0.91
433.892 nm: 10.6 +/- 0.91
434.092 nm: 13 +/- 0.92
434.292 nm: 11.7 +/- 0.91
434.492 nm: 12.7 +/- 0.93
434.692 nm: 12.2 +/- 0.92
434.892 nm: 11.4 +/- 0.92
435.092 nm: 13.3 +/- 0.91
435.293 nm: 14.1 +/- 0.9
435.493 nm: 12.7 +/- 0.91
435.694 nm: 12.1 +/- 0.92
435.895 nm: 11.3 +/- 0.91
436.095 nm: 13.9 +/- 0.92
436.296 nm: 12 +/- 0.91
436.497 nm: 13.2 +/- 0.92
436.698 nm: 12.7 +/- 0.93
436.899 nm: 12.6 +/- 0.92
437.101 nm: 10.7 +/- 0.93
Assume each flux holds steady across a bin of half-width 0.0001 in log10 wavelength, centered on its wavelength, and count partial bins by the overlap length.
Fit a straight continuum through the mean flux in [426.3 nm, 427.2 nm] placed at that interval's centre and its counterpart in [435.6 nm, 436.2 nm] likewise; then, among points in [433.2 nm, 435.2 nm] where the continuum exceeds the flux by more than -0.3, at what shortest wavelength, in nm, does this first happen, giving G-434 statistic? 433.293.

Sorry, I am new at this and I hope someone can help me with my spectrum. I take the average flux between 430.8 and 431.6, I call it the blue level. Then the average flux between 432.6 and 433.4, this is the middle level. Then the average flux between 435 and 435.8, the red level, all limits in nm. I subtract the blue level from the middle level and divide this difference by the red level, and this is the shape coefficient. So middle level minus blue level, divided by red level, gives 0.13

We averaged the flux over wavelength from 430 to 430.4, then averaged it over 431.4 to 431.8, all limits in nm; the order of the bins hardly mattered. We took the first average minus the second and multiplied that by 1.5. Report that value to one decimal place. -1.5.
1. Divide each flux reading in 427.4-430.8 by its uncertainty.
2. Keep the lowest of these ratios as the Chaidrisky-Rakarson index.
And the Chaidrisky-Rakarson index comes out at 9.9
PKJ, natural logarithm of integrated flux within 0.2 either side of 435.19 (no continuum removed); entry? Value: 1.70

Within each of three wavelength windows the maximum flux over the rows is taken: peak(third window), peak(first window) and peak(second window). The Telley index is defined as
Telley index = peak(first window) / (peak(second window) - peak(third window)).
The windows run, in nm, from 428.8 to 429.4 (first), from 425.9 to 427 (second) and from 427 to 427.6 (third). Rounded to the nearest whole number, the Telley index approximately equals 16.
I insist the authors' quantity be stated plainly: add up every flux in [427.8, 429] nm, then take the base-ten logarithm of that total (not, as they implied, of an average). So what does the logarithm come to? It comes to 1.87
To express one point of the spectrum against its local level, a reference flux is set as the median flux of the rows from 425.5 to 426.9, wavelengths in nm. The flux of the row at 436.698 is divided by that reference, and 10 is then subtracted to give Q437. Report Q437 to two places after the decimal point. -8.98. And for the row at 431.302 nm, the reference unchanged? -9.05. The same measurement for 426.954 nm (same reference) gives -9.03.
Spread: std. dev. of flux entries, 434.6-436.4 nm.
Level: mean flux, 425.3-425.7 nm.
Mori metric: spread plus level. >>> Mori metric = 13.6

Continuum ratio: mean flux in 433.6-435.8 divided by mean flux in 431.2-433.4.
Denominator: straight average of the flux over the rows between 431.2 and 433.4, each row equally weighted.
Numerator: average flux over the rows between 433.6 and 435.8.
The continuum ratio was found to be 0.97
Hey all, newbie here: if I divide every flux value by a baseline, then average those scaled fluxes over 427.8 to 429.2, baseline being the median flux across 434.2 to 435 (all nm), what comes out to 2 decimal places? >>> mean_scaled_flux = 1.02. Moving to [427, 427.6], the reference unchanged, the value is 1.00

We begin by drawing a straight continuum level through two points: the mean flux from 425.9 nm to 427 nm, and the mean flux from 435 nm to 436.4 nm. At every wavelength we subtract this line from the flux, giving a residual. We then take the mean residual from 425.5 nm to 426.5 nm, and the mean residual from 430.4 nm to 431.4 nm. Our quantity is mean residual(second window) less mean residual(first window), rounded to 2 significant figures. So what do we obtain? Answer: -2.5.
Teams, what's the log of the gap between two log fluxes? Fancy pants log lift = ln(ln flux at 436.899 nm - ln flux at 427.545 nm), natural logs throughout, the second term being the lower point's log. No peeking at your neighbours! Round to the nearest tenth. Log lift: -3.4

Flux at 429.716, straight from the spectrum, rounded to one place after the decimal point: 10.5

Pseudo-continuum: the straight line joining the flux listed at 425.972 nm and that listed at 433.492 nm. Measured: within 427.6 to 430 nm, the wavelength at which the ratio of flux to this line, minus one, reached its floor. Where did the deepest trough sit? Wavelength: 428.530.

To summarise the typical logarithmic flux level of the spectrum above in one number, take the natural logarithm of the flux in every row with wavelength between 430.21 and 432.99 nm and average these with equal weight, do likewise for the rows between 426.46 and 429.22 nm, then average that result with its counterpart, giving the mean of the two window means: 2.47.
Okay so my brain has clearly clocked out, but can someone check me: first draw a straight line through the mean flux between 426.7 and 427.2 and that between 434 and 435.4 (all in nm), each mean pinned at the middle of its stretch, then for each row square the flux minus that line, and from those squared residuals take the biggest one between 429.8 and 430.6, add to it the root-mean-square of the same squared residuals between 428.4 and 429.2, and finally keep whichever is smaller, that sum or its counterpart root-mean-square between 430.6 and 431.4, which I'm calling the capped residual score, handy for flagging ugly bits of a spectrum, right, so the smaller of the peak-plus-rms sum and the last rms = 5.3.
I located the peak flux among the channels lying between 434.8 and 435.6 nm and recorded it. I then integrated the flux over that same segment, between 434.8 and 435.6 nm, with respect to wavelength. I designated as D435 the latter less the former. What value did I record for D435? -3.8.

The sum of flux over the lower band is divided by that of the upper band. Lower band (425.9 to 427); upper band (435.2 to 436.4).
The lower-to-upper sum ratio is 0.96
